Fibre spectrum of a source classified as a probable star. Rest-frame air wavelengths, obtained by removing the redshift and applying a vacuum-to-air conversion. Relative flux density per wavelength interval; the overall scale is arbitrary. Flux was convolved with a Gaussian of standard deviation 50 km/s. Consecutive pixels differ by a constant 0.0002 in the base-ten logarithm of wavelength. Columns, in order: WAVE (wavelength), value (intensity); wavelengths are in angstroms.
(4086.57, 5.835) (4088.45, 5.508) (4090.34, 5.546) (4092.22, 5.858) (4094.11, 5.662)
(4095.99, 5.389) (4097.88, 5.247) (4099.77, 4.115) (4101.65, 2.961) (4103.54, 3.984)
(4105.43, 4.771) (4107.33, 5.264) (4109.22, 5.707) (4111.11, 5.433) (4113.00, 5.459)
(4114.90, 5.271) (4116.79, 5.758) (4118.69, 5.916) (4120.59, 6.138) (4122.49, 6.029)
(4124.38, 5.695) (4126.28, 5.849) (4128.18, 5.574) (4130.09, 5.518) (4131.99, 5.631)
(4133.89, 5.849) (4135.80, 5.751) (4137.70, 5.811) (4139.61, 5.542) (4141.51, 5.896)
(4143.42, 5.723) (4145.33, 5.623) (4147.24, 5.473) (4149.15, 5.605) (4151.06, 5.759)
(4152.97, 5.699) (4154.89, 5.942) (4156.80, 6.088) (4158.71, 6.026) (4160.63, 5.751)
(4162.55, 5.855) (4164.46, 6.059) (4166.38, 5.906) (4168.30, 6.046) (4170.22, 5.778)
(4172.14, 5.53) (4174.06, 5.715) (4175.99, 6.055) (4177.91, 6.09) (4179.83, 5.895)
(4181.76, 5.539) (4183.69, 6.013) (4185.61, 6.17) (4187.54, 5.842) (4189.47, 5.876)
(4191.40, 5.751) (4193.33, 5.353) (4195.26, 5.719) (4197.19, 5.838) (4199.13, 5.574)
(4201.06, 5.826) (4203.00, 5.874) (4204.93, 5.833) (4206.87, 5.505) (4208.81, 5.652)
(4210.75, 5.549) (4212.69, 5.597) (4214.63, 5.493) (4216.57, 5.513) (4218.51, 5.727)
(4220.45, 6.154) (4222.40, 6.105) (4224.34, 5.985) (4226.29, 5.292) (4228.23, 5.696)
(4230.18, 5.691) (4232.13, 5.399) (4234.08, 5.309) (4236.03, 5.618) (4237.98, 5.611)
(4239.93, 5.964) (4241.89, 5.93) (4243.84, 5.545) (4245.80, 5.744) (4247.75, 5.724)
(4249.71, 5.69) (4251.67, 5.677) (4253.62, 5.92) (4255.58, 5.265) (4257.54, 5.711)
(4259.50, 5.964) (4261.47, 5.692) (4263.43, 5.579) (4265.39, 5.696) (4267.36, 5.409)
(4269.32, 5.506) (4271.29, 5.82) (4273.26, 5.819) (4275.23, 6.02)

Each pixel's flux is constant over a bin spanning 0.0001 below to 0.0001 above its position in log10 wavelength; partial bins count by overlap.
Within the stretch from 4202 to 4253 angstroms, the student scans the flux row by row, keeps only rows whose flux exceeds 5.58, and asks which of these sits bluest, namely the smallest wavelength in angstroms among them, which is 4203.00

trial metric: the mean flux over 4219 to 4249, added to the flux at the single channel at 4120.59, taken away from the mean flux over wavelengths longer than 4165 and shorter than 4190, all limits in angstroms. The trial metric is -5.97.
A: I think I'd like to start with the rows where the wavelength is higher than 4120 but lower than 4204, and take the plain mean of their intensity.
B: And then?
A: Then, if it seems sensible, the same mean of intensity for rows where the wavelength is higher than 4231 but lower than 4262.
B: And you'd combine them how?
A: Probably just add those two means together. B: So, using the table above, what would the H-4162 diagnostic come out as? 11.5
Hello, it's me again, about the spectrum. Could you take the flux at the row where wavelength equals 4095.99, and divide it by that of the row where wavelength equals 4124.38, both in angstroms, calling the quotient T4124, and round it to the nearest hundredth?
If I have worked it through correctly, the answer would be 0.95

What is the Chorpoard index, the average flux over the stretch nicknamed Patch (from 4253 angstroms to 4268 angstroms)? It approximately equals 5.65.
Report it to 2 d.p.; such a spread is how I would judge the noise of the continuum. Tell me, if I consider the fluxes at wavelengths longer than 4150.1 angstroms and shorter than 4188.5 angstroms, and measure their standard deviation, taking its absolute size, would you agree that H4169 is 0.18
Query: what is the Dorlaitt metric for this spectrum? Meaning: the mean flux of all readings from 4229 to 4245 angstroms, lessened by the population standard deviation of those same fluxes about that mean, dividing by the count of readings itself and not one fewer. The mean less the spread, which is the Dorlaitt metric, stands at 5.42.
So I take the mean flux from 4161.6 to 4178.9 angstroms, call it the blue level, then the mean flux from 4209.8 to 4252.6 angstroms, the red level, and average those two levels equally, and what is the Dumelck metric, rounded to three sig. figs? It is 5.79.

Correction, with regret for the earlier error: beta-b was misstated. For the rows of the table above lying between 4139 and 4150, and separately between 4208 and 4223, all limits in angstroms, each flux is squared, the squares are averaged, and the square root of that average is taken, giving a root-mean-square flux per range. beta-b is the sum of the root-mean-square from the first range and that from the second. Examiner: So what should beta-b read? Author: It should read 11.4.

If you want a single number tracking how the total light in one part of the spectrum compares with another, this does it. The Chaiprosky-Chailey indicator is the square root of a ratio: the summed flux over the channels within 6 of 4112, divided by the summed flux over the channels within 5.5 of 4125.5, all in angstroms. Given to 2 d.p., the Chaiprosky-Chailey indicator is 0.97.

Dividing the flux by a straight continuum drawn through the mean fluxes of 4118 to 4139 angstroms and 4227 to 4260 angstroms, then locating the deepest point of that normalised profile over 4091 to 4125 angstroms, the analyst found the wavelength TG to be 4101.65 angstroms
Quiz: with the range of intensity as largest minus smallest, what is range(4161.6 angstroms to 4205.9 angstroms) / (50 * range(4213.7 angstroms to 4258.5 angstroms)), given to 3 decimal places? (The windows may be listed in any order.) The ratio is 0.018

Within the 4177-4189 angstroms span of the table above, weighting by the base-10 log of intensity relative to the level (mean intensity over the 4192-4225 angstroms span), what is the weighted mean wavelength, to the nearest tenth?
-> 4182.8 angstroms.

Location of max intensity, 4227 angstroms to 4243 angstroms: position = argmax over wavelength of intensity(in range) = 4239.93 angstroms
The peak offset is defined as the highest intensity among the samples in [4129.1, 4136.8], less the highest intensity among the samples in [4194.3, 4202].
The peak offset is 0.0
